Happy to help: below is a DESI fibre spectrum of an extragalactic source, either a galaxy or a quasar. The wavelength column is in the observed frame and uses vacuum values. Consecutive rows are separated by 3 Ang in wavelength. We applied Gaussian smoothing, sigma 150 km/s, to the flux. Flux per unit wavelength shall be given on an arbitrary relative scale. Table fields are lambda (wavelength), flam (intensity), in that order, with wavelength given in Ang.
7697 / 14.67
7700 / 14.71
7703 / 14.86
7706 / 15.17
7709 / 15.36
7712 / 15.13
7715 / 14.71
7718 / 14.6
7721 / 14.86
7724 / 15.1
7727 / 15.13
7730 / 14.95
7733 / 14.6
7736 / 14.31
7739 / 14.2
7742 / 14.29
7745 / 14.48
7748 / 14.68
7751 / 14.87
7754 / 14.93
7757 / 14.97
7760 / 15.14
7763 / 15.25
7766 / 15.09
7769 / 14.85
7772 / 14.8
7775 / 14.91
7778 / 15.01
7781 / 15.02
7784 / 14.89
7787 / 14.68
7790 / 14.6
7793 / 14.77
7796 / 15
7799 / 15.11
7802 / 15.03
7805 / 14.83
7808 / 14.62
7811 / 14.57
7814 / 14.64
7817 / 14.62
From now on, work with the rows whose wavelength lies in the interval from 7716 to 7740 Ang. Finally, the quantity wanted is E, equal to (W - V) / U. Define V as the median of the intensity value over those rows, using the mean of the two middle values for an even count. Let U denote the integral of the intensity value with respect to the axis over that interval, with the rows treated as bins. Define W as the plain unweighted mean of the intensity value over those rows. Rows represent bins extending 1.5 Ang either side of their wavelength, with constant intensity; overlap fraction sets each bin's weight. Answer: 0.0000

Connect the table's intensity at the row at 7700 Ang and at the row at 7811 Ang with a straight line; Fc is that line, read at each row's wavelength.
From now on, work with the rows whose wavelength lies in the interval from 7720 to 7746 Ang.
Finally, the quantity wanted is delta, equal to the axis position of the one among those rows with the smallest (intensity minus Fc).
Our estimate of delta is 7739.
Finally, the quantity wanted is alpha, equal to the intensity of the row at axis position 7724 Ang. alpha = 15.1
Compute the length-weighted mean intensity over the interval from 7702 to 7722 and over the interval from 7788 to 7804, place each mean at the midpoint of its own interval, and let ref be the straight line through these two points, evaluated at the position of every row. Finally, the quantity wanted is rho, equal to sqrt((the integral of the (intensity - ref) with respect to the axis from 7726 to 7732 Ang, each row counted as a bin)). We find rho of 0.5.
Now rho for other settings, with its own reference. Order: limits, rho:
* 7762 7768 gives 1.1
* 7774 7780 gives 0.6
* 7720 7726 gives 0.6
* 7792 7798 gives 0.3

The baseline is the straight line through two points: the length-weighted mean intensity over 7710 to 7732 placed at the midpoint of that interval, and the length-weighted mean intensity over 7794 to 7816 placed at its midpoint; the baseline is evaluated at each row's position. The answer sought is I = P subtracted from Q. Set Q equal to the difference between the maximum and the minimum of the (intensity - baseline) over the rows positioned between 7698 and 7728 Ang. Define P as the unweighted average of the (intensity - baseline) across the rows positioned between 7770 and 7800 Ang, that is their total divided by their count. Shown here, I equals 0.72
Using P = 0.032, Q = 0.75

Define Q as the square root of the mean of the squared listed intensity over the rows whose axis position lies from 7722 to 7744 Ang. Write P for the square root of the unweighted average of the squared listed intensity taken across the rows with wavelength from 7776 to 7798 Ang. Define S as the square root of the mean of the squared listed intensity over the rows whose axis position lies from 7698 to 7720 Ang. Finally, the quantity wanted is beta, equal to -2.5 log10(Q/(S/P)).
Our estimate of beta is -2.91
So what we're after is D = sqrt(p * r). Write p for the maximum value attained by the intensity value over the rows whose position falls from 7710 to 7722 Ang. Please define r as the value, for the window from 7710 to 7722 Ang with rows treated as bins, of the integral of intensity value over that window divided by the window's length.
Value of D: 15.0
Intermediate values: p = 15.13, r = 14.85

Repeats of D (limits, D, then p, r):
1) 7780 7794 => 14.9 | 15.02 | 14.78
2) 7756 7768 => 15.2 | 15.25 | 15.11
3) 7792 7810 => 15.0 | 15.11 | 14.89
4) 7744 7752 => 14.8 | 14.87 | 14.68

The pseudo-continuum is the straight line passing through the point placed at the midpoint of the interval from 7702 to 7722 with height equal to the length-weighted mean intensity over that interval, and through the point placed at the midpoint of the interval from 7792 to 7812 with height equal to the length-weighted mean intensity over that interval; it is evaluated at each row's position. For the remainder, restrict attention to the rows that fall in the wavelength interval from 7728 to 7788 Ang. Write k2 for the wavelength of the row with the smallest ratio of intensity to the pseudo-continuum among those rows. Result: 7739 Ang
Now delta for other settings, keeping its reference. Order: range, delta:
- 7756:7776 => 7772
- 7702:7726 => 7718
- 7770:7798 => 7790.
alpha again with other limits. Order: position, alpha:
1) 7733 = 14.6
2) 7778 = 15.01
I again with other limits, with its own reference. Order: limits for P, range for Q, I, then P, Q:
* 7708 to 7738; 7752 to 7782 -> 0.49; -0.051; 0.44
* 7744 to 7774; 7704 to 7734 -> 0.72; 0.025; 0.75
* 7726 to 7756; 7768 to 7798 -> 0.67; -0.260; 0.41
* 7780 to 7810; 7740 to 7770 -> 0.97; 0.019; 0.99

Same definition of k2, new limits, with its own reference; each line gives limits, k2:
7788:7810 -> 7790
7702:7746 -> 7739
